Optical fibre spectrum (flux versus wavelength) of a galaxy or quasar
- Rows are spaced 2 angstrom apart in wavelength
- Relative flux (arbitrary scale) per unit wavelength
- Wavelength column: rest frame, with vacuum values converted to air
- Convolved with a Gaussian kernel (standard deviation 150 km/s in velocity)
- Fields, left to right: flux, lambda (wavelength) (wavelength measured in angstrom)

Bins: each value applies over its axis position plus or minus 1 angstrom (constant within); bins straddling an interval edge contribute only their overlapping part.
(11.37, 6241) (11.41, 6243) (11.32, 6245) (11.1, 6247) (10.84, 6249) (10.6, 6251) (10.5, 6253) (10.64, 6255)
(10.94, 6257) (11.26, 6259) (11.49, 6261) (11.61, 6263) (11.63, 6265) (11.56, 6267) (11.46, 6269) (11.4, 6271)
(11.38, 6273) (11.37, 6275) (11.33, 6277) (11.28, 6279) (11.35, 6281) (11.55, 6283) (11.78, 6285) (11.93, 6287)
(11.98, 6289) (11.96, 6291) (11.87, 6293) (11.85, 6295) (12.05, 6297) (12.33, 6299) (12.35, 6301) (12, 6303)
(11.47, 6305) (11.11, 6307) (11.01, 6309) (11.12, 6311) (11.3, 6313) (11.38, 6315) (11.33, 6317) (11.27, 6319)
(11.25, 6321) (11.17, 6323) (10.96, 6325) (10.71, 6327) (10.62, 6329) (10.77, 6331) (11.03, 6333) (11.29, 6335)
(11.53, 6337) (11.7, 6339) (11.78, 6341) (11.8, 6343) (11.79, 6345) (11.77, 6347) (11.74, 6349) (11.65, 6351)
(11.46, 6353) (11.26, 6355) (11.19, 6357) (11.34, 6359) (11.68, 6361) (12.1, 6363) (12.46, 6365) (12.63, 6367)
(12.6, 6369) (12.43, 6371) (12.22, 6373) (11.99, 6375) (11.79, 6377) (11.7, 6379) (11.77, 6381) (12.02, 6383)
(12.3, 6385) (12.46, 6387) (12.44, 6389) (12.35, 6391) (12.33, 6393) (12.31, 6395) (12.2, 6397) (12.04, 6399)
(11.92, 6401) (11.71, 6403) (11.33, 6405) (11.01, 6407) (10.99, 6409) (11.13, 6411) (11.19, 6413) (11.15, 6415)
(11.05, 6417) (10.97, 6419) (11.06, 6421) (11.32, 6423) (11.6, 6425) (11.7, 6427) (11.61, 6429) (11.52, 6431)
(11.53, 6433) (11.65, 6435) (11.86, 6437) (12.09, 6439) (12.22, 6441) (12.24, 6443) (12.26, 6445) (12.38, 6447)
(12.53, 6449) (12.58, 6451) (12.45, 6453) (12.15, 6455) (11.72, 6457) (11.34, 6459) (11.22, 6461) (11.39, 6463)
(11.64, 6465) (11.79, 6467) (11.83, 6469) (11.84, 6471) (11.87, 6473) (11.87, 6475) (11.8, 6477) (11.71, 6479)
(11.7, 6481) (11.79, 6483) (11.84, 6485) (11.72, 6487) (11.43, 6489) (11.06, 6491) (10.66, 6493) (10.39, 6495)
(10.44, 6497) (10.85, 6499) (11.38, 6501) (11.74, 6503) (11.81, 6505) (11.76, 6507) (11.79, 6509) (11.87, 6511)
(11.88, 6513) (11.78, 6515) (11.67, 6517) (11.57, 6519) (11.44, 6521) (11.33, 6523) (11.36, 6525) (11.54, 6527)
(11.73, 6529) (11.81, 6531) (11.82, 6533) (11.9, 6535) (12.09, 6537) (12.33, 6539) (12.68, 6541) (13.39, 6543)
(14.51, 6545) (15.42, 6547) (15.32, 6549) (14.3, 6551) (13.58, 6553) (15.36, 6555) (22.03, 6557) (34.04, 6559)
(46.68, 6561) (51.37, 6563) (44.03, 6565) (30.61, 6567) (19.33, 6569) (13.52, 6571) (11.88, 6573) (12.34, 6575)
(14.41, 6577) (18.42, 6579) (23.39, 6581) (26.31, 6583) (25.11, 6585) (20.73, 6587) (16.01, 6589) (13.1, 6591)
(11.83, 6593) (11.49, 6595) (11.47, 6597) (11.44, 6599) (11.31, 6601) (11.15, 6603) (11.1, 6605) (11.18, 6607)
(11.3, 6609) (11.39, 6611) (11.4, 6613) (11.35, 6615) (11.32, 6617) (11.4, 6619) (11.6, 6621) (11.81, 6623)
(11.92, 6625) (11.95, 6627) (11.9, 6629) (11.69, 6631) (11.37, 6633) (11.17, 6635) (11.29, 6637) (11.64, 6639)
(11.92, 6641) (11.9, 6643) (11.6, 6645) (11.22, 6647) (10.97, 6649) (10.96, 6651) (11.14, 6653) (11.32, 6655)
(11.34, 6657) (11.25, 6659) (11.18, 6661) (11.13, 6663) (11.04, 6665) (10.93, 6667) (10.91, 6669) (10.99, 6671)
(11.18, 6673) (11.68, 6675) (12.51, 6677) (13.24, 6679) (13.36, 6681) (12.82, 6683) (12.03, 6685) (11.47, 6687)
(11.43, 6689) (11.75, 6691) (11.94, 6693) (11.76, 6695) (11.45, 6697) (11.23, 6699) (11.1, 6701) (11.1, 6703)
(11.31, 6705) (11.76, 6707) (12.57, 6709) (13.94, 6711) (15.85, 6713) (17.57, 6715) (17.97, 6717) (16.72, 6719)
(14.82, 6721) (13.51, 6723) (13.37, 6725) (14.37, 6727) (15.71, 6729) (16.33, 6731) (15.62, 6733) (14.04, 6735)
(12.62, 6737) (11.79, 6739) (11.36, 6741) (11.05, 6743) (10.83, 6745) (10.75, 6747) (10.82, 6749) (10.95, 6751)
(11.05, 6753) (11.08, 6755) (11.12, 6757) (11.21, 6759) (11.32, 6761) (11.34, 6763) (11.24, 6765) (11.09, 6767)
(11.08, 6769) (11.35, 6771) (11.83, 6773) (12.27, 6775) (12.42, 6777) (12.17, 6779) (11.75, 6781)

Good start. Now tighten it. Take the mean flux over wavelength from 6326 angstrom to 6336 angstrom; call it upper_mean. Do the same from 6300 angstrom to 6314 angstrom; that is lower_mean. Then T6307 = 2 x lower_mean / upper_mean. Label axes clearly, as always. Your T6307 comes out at 2.11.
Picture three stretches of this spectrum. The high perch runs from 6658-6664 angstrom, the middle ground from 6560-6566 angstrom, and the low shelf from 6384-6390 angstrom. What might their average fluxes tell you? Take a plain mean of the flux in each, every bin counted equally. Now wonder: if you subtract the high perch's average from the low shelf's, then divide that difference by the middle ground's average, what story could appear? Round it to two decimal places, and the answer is 0.03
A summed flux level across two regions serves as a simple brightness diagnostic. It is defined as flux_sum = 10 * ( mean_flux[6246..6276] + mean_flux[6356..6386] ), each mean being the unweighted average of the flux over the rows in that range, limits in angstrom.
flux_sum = 232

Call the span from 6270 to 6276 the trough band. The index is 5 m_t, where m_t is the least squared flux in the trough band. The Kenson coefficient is 646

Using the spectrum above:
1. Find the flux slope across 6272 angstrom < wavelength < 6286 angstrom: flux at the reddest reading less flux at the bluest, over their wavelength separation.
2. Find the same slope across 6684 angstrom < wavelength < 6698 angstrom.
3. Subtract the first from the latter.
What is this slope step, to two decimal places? -0.08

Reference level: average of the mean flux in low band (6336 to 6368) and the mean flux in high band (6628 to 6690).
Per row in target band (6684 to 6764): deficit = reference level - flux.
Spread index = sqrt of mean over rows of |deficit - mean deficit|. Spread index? 1.3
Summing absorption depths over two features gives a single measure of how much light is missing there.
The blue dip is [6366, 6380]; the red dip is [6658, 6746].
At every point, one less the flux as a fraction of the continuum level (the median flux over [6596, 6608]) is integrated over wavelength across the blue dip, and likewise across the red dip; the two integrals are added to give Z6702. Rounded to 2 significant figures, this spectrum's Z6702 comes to -13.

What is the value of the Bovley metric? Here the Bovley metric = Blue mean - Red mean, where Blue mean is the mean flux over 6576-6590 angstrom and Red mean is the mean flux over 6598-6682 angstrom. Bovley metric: 9.1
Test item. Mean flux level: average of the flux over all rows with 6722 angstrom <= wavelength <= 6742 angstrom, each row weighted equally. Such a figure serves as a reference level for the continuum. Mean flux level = 13.9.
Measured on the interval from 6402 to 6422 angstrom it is 11.2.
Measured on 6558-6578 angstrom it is 27.8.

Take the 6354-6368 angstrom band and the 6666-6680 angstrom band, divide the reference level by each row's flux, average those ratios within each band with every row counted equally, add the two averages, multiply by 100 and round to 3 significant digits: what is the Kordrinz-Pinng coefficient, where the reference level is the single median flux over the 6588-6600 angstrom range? 200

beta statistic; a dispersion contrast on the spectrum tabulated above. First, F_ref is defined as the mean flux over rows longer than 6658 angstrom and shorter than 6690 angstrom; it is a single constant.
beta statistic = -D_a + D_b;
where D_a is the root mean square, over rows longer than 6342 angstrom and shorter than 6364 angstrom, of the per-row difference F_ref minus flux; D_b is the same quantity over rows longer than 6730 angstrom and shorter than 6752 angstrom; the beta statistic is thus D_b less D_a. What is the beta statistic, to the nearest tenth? 1.8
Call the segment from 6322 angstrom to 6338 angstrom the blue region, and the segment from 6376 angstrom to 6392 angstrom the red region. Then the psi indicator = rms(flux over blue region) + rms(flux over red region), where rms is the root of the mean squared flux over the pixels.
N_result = 23.1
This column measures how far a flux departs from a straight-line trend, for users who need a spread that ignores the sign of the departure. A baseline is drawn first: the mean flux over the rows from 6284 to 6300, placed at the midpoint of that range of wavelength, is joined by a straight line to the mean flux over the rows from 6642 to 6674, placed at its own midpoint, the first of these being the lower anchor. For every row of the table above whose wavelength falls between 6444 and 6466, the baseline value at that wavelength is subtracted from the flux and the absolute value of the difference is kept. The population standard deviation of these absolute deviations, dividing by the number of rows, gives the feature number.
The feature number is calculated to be 0.3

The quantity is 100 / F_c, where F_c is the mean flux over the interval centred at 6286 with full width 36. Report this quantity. 8.52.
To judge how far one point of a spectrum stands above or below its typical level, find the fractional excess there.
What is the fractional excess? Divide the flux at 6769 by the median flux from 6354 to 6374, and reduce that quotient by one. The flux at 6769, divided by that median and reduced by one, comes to -0.089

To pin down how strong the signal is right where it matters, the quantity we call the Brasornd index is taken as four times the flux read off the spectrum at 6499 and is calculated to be 43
